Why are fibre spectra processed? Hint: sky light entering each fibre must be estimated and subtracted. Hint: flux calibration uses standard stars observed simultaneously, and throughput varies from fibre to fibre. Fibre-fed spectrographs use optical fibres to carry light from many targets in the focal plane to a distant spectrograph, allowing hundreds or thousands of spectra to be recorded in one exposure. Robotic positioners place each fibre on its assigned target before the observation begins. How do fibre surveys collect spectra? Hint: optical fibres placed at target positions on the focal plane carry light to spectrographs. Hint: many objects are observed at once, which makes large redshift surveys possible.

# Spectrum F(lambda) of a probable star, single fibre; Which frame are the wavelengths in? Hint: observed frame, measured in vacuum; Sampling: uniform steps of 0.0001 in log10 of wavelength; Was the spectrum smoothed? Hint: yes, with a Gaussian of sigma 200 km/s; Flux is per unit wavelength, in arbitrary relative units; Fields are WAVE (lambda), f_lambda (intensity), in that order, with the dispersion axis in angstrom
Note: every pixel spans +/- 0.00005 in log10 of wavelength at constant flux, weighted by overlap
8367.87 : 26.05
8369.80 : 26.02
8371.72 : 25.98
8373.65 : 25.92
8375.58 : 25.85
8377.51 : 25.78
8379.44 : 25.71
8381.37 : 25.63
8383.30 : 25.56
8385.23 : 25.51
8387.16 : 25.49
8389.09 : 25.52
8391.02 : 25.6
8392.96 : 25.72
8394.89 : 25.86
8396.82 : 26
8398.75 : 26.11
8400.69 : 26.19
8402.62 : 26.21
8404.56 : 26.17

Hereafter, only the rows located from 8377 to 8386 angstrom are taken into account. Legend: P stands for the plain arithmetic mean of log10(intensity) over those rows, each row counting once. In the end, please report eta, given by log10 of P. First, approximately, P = 1.41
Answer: 0.1489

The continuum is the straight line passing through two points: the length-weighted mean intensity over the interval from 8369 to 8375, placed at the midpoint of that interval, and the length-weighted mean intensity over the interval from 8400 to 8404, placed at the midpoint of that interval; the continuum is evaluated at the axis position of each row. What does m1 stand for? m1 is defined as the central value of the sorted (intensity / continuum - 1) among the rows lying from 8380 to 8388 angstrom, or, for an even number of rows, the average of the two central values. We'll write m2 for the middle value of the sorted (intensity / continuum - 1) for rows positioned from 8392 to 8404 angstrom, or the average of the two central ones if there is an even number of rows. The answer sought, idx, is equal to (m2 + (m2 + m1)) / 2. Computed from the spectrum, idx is -0.014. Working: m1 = -0.020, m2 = -0.004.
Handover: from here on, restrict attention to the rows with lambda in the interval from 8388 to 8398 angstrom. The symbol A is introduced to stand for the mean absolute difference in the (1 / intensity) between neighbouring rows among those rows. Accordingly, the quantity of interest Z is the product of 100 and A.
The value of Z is 0.0181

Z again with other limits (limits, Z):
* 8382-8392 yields 0.0069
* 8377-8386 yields 0.0103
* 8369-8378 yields 0.0089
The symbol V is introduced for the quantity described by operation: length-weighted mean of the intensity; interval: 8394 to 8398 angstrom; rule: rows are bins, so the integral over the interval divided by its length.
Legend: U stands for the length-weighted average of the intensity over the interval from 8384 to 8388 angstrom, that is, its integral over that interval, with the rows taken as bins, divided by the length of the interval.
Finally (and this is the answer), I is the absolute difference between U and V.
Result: 0.472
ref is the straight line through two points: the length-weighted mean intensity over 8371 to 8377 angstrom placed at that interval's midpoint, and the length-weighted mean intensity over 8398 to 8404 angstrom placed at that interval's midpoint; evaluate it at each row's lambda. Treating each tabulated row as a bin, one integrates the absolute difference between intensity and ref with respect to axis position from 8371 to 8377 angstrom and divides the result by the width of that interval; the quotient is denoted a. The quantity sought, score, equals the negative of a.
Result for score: -0.07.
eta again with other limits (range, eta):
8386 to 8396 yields 0.1489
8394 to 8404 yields 0.1511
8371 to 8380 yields 0.1500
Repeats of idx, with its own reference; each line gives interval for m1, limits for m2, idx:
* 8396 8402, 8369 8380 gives -0.006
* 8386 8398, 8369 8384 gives -0.016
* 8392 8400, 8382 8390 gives -0.026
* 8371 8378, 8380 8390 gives -0.024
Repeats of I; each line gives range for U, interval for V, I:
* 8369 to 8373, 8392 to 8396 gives 0.191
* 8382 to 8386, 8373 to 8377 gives 0.303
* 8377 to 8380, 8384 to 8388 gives 0.224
